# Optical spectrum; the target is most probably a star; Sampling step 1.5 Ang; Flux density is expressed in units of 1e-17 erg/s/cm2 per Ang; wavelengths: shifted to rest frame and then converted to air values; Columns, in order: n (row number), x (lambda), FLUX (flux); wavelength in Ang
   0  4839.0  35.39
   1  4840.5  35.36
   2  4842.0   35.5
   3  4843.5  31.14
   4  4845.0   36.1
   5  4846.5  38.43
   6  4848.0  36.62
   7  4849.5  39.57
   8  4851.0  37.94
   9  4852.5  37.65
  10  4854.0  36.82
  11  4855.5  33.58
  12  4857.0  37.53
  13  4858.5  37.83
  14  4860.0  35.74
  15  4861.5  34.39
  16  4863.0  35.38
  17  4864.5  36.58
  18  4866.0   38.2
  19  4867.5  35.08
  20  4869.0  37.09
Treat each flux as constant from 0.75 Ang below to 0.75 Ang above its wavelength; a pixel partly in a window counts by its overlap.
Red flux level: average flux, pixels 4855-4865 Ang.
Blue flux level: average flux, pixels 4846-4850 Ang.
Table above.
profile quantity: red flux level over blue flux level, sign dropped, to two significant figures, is 0.94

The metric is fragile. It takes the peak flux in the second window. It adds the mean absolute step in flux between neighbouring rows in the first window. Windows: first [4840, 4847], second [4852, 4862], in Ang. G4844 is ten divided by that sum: 0.245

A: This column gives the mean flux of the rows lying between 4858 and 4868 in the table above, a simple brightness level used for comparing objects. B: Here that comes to 36.2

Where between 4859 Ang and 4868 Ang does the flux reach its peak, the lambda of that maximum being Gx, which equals 4866.0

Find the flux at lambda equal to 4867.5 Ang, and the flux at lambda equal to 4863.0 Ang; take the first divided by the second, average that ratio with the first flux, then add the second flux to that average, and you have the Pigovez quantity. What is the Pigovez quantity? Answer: 53.4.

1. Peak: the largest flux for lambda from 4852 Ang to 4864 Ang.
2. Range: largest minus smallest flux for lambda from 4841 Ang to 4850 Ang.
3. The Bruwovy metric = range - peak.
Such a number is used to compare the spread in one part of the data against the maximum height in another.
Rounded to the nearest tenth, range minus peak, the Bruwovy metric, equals -29.4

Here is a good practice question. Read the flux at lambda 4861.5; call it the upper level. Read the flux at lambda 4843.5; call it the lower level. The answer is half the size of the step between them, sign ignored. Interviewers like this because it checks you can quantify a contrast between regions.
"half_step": 1.6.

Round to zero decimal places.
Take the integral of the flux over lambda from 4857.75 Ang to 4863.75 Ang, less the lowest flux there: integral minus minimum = 181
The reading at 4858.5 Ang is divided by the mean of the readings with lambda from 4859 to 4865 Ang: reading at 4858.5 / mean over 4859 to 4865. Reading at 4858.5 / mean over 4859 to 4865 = 1.06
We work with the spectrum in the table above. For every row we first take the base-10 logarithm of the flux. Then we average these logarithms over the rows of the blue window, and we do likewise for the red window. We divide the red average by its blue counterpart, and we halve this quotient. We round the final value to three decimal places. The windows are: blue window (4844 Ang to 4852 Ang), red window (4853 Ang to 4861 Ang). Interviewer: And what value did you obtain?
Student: 0.495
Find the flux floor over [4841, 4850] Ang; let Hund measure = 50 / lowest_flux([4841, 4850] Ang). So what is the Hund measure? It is 1.61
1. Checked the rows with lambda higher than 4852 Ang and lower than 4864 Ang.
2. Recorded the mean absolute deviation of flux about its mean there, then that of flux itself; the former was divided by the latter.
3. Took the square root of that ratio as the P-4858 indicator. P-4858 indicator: 0.193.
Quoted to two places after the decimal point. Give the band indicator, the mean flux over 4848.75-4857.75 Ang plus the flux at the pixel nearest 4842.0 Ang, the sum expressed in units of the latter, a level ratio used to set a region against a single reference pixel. 2.05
